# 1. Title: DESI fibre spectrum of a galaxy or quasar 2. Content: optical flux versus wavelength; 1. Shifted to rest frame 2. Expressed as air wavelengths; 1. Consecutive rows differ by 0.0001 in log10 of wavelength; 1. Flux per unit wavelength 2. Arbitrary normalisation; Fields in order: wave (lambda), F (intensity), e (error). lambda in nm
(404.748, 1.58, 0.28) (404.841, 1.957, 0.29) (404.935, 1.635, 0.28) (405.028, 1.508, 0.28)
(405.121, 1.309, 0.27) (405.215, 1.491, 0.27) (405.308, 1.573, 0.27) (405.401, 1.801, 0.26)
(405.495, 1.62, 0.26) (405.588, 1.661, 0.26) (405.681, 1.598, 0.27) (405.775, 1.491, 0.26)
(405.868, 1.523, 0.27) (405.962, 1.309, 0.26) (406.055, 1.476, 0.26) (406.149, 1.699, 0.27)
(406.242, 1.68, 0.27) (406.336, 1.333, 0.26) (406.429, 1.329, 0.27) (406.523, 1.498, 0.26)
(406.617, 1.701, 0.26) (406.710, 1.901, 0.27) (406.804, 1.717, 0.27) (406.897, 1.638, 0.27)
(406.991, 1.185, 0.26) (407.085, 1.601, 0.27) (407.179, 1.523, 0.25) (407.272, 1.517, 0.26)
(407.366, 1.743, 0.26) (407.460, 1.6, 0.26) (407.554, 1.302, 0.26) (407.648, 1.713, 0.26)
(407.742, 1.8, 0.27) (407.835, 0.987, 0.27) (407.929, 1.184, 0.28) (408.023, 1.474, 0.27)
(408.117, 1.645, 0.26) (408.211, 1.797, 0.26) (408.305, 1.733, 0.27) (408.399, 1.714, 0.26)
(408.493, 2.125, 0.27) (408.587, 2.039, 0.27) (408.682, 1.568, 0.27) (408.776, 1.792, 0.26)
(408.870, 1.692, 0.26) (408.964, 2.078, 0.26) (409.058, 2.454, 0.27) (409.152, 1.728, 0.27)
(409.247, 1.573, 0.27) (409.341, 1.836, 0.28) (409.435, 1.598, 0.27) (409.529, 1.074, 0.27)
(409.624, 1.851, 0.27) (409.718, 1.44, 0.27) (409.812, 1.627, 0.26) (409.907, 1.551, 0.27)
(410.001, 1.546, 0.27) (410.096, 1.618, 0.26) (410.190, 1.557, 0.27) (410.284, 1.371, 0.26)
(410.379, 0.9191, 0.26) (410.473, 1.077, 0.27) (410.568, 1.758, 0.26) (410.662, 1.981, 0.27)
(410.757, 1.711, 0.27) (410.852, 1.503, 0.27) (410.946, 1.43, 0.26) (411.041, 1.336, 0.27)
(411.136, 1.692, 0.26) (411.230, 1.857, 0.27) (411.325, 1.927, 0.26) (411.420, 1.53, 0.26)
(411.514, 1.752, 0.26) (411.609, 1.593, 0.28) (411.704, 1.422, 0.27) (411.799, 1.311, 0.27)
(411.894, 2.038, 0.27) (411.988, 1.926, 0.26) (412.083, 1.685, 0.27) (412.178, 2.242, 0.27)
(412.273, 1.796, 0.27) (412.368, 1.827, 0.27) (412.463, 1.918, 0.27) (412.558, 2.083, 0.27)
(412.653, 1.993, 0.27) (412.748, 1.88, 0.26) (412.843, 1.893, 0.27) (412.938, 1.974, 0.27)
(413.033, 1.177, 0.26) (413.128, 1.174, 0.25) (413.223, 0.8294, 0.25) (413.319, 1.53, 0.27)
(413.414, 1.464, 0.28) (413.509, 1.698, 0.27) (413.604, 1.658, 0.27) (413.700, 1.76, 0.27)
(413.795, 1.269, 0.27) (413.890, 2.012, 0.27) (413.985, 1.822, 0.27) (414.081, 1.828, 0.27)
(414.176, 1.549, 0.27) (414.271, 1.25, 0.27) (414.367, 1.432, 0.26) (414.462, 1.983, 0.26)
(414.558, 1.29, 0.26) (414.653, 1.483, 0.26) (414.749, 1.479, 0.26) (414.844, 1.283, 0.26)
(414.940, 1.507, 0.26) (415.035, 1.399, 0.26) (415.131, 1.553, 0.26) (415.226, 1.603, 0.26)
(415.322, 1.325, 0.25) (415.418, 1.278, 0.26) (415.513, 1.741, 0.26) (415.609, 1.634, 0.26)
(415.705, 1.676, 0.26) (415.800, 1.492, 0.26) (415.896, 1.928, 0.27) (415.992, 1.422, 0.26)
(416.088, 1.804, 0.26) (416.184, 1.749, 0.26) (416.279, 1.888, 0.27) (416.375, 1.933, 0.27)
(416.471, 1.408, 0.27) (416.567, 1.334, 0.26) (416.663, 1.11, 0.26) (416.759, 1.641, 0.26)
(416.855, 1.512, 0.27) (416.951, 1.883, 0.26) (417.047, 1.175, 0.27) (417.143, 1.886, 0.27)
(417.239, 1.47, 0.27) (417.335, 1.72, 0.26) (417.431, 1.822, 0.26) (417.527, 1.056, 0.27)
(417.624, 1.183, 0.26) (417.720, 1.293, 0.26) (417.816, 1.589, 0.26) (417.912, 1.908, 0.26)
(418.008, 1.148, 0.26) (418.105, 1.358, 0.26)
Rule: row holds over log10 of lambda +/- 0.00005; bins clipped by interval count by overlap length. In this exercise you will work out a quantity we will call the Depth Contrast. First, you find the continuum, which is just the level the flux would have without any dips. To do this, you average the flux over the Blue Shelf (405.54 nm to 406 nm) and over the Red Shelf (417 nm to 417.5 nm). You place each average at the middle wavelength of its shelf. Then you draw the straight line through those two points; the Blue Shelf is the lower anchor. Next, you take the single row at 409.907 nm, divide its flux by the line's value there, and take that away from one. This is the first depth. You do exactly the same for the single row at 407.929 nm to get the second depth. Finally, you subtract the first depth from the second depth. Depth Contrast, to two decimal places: 0.23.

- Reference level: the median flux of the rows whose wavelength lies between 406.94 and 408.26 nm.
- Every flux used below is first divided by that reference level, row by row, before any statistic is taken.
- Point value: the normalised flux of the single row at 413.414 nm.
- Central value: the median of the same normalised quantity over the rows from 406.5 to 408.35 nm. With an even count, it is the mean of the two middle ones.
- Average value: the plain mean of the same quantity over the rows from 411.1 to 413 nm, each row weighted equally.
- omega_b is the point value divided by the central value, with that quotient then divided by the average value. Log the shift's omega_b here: 0.78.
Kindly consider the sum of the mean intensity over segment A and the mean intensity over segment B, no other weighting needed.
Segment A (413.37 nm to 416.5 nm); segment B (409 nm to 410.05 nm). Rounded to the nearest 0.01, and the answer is 3.26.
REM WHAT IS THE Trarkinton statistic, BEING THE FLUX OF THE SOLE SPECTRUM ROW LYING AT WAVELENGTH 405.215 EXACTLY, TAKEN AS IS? 1.491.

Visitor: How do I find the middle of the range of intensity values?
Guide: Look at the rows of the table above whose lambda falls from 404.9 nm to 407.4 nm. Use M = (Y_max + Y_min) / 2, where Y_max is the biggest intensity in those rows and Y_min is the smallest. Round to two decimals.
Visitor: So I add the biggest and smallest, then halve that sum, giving 1.54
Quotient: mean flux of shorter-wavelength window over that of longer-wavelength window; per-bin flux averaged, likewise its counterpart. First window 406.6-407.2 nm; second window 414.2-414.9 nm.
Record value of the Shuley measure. 1.10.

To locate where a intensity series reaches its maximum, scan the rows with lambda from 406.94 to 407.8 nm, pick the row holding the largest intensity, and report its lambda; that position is 407.742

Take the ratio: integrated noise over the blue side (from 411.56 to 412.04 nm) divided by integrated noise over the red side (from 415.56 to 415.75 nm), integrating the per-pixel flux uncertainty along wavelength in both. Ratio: 2.6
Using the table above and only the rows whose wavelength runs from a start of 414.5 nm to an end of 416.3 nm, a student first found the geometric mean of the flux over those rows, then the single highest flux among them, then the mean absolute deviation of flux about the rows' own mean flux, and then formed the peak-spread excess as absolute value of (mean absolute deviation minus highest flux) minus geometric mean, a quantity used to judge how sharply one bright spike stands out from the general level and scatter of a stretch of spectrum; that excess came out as 0.22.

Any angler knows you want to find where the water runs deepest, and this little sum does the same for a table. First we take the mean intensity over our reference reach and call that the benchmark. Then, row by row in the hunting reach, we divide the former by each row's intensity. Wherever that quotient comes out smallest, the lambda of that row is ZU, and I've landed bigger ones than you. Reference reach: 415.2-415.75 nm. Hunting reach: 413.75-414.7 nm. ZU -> 413.890 nm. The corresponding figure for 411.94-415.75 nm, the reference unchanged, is 412.178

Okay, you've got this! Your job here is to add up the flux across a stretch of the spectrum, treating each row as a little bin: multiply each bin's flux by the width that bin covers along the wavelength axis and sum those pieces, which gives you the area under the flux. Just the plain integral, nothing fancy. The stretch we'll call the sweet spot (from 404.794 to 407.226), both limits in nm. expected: 3.81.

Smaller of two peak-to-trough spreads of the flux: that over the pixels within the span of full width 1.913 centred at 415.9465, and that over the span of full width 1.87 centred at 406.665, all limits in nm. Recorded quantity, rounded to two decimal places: 0.72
